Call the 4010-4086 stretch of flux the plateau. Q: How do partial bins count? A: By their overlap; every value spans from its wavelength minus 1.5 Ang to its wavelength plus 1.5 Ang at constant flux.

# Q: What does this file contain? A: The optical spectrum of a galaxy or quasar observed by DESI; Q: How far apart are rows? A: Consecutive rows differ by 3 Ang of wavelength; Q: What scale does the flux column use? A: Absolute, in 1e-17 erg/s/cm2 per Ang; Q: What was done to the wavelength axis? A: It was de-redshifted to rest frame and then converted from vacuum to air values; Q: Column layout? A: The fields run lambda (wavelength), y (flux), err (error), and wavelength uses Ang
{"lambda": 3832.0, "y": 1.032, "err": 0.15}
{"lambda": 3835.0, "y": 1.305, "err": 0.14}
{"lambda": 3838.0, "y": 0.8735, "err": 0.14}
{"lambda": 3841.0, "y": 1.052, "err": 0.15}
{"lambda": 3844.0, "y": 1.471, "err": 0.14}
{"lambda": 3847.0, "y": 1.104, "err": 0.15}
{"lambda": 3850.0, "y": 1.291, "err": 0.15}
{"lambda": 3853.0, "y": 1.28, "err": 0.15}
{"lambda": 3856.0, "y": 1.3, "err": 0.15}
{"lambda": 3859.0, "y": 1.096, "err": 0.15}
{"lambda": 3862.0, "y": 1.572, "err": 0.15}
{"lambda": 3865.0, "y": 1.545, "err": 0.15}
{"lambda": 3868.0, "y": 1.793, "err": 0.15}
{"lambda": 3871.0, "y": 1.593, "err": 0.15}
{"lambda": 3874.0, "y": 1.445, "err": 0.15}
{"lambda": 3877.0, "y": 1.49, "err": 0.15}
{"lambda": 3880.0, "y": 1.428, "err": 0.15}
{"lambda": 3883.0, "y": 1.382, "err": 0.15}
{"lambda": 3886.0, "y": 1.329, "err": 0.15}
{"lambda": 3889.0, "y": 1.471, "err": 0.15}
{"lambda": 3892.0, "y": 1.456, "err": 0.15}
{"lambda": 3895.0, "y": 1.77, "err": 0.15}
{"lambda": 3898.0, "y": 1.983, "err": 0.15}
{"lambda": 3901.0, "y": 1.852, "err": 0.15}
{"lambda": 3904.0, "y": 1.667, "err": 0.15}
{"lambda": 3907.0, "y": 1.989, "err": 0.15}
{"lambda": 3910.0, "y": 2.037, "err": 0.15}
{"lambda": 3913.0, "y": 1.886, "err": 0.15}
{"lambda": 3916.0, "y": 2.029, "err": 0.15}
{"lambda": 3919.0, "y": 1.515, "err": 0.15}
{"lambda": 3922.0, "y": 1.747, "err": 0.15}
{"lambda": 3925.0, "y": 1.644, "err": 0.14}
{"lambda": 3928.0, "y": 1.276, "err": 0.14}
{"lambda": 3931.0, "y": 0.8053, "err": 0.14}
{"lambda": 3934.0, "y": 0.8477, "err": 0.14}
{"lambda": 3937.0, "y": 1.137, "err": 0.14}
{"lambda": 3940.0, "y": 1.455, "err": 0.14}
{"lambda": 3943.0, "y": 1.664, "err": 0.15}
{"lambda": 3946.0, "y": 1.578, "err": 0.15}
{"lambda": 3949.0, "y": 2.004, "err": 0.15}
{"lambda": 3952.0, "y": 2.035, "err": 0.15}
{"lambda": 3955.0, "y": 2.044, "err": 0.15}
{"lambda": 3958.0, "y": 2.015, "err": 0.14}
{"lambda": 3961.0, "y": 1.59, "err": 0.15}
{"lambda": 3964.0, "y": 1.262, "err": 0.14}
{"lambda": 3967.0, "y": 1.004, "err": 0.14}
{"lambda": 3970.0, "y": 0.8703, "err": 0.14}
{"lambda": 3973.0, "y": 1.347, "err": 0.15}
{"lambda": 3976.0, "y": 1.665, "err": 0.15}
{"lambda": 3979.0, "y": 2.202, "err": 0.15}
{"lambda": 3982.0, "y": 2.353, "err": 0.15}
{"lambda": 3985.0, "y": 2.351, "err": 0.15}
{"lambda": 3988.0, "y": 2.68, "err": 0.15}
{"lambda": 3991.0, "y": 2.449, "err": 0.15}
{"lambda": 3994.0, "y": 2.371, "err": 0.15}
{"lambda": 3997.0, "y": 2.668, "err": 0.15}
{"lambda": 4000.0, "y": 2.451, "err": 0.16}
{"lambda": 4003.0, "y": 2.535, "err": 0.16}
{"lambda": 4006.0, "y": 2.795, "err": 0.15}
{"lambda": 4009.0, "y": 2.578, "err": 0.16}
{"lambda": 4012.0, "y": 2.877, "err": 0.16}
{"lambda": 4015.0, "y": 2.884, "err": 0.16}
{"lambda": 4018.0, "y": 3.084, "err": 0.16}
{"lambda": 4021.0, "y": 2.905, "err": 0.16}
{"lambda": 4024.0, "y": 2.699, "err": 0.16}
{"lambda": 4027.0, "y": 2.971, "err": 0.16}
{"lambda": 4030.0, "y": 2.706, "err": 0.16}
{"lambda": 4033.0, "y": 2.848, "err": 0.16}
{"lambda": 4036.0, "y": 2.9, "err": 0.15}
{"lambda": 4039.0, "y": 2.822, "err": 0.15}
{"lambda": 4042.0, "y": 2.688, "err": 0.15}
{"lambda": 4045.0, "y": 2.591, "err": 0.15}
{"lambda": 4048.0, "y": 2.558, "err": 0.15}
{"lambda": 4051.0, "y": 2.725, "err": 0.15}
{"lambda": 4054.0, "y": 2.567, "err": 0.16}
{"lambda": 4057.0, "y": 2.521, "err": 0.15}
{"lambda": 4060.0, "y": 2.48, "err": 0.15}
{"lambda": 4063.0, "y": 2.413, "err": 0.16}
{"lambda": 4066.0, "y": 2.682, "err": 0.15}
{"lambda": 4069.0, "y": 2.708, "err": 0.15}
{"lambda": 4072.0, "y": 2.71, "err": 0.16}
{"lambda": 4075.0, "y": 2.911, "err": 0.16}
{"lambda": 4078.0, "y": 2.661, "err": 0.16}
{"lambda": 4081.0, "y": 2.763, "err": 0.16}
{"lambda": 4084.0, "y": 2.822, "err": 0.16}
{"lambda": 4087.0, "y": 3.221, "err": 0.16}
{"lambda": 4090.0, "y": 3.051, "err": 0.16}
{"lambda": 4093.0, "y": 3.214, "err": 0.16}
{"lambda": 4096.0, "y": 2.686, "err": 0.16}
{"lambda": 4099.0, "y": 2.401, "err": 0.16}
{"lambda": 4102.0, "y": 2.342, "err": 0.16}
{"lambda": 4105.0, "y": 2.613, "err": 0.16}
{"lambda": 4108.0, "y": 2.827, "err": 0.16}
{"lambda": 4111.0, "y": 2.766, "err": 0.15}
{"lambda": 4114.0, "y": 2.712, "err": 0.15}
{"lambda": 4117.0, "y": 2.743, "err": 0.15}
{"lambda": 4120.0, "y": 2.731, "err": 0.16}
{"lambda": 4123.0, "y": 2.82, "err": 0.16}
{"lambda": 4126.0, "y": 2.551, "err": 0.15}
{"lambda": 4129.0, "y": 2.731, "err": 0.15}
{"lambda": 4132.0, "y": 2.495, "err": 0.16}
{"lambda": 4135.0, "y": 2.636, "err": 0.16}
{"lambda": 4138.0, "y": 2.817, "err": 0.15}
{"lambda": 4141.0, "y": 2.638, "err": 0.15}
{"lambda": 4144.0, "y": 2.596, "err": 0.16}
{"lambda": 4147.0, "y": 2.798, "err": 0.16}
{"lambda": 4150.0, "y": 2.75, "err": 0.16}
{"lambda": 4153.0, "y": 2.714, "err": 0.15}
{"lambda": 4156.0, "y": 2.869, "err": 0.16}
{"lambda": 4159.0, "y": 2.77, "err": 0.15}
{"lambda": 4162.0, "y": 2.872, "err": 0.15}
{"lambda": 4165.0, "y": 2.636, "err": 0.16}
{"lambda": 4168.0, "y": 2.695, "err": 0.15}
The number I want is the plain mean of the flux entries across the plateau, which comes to 2.7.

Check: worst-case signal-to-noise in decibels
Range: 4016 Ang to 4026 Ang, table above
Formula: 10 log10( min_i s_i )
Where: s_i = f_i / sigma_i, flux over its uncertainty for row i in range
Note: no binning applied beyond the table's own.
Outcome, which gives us 12.3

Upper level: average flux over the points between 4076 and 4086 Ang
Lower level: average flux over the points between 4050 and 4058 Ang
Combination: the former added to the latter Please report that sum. 5.4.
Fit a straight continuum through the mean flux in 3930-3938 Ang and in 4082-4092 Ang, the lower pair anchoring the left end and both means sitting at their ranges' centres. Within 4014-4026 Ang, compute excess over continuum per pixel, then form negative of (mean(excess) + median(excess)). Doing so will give -1.6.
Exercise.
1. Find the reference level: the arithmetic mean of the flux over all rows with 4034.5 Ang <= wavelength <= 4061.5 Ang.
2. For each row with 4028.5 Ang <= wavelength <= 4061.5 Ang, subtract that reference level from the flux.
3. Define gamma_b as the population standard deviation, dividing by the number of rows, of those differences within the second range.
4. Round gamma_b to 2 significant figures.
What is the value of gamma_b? 0.13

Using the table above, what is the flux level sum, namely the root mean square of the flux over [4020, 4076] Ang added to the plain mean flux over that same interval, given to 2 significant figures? 5.4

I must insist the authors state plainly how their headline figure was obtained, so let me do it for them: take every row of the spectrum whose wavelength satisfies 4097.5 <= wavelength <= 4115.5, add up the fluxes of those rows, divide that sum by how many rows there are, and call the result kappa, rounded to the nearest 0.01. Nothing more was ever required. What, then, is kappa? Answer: 2.61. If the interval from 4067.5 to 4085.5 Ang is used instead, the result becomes 2.76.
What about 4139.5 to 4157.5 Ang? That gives 2.73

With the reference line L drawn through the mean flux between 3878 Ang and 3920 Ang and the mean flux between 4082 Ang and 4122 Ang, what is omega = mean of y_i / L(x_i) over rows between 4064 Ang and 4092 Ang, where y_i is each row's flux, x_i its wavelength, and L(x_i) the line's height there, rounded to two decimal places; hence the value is 1.07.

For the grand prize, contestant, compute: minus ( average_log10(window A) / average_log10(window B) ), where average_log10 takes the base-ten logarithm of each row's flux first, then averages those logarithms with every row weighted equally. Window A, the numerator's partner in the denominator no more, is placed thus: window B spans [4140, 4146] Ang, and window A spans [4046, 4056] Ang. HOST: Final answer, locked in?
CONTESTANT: -1.0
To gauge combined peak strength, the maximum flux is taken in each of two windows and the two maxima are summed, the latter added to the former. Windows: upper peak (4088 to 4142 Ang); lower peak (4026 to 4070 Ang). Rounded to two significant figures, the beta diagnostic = 6.2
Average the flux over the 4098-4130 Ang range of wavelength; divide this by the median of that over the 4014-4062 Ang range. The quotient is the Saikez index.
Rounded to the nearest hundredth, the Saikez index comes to 0.98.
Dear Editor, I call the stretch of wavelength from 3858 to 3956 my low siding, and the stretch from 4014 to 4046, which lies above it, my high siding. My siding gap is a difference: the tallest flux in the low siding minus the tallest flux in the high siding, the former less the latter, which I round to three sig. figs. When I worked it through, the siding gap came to -1.04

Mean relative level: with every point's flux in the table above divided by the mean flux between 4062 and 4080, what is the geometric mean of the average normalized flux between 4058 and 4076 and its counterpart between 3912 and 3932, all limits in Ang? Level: 0.76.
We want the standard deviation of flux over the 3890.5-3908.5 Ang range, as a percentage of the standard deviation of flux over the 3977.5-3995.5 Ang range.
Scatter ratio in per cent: 129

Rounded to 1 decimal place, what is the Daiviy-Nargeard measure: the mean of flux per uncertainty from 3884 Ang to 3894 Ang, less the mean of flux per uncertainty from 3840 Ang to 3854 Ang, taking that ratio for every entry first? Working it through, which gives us 1.1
